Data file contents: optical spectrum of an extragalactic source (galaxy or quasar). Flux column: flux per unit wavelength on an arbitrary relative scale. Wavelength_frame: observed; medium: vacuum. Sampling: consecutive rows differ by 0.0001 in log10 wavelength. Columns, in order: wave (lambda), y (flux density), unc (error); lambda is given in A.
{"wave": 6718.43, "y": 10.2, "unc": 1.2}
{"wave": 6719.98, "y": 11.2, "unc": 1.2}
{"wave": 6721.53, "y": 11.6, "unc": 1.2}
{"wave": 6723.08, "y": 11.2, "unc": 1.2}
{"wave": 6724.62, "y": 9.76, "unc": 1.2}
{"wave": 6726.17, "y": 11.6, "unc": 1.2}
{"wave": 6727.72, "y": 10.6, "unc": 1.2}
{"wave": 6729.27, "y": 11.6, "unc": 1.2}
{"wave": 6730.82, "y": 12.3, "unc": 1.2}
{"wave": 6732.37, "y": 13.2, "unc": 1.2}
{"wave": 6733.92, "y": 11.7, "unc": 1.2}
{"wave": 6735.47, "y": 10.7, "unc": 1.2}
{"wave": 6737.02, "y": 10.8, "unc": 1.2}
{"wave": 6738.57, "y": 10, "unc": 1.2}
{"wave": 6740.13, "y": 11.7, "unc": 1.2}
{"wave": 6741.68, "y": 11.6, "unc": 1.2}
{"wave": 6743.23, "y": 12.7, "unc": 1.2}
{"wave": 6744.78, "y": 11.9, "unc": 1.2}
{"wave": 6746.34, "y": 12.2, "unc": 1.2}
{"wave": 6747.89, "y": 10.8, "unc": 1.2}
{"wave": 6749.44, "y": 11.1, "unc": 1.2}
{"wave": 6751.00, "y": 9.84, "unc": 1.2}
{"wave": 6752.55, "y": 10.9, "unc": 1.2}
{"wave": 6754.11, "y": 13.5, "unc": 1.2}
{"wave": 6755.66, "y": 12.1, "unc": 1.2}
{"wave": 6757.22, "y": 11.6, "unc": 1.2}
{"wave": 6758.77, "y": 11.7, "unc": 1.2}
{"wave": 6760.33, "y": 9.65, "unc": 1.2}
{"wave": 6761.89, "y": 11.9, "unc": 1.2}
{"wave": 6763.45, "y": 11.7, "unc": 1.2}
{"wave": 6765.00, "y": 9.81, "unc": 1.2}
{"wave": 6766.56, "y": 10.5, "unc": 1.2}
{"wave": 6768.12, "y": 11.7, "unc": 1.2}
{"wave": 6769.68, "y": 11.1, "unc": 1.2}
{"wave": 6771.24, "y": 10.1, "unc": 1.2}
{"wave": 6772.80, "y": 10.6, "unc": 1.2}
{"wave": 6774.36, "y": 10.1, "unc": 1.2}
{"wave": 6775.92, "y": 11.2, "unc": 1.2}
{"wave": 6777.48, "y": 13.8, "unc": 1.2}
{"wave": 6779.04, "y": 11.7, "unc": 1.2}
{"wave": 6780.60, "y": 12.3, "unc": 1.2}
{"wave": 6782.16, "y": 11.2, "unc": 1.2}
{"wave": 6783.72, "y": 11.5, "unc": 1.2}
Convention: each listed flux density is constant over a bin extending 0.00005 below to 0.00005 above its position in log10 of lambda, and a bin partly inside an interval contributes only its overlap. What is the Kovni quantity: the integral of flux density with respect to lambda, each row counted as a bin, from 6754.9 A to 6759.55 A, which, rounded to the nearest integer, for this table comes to 55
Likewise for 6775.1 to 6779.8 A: 57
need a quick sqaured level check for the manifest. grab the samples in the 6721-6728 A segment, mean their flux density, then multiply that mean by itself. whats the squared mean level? 120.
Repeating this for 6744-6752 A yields 125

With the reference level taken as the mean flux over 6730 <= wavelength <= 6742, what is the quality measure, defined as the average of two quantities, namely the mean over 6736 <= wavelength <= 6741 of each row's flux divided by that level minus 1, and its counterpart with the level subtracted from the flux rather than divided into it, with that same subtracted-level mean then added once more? -1.0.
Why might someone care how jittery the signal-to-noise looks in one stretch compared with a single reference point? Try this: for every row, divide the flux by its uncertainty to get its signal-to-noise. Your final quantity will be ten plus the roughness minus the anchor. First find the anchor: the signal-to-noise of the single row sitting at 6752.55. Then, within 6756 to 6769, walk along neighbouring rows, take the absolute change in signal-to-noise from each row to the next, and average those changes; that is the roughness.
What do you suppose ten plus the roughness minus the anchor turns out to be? 1.9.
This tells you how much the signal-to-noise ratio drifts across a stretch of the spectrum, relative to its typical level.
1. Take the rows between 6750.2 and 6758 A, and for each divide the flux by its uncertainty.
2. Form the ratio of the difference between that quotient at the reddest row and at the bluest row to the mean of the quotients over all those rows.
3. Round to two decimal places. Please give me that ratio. 0.15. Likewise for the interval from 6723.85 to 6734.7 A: 0.17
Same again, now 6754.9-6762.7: -0.02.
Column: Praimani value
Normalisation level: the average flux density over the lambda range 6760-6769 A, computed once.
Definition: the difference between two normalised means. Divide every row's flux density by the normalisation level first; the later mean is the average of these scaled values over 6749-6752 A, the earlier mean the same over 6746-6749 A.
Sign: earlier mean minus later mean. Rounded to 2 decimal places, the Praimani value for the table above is 0.09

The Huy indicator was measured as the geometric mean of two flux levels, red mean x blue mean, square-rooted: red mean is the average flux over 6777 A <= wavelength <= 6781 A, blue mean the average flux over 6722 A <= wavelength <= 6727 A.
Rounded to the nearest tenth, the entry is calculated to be 11.7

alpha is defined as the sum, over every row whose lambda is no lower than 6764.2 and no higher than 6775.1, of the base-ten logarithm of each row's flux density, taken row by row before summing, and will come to 7.16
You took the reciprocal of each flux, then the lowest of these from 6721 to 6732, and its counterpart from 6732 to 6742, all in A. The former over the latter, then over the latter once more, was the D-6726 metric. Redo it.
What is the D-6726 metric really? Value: 14.2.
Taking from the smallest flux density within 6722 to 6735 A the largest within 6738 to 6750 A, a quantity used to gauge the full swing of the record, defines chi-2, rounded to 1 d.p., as -2.9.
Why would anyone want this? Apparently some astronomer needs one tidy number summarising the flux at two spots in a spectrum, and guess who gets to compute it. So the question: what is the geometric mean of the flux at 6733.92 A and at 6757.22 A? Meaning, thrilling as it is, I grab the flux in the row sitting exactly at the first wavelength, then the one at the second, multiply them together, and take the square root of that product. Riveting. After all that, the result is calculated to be 11.6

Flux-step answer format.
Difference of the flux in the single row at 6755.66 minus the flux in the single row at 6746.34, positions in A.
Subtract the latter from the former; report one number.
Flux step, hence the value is -0.1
